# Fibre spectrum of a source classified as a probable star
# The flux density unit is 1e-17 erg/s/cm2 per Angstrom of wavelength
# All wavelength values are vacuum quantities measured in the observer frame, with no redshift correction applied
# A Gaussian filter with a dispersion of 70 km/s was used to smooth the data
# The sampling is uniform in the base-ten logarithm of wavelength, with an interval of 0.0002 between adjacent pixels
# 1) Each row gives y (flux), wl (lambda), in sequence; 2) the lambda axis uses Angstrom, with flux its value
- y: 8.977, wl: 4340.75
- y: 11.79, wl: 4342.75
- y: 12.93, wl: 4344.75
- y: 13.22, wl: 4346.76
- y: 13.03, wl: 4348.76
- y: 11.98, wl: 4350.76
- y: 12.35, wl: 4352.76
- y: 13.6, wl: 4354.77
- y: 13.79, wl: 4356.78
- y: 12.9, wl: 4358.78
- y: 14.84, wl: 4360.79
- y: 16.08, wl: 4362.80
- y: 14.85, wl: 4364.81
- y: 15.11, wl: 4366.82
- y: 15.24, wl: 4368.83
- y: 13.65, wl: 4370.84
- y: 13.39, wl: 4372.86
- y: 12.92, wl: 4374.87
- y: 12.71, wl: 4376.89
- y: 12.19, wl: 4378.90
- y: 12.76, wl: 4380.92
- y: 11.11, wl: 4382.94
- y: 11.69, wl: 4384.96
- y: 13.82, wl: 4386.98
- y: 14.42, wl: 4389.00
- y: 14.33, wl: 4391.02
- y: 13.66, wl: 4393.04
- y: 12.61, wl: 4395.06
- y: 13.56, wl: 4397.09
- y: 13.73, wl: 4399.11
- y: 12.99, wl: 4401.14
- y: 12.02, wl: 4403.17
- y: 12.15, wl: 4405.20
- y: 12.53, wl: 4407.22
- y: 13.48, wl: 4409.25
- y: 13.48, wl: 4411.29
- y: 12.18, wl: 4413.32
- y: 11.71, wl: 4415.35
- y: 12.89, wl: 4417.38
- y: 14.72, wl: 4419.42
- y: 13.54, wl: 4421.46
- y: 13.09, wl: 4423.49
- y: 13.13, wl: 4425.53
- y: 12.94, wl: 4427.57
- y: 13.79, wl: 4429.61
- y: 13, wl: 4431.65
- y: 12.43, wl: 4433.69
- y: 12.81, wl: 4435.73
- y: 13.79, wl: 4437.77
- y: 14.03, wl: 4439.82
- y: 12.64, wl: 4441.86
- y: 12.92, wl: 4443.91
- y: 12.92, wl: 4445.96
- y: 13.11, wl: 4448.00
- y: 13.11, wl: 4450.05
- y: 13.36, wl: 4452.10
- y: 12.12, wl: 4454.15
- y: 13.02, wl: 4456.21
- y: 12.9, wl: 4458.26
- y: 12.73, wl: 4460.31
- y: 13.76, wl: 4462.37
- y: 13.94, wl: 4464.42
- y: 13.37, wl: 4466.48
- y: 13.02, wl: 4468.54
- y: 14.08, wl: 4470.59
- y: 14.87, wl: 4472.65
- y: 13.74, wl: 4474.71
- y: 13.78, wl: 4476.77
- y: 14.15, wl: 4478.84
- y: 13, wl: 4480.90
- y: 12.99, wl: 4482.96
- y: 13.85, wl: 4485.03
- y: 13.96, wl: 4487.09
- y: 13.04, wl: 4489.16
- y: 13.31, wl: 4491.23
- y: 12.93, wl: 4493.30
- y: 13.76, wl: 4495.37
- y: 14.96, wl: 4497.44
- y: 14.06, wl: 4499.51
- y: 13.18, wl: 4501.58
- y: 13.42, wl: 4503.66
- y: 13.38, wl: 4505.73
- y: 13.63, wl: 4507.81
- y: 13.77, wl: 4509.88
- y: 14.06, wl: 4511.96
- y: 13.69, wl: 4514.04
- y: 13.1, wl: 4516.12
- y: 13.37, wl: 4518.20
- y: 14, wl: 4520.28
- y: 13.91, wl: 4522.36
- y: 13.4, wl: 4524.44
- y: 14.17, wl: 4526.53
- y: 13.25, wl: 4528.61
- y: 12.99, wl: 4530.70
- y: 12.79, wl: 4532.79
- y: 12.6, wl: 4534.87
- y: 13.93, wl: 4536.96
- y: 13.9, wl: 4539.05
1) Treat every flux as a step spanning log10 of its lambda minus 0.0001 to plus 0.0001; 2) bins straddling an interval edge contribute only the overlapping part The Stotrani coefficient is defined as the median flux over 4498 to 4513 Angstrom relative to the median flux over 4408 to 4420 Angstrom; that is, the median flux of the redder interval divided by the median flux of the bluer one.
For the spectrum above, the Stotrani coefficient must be 1.03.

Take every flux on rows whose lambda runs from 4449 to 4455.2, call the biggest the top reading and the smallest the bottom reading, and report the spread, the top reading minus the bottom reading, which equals 1.2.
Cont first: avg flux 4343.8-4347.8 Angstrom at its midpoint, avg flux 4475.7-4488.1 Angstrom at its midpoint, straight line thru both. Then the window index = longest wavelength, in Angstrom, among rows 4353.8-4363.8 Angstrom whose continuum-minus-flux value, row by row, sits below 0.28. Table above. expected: 4362.80 Angstrom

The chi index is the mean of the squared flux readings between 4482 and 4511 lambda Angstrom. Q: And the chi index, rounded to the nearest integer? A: 185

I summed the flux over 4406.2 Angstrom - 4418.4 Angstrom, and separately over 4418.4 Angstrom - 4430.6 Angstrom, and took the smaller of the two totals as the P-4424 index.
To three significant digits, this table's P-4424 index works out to 76.3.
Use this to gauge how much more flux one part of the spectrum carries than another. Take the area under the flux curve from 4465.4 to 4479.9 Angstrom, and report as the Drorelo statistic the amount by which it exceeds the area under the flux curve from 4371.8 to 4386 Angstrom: 25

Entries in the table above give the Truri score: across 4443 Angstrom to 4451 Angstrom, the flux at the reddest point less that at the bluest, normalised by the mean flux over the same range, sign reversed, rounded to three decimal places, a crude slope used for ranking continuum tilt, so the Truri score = -0.015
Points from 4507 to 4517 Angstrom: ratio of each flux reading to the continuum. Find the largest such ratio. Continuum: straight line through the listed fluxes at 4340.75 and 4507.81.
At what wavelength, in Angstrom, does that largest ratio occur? 4511.96 Angstrom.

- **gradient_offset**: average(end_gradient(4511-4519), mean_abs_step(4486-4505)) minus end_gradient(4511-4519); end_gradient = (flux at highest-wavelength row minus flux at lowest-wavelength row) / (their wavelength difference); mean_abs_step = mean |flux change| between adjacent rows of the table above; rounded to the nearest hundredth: 0.41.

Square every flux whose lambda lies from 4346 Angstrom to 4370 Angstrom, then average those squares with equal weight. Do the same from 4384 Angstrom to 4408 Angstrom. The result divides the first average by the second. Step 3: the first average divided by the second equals 1.13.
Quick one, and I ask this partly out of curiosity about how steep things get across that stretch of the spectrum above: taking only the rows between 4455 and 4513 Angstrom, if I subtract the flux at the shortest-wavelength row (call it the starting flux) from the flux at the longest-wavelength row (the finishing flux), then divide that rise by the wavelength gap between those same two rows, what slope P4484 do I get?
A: 0.02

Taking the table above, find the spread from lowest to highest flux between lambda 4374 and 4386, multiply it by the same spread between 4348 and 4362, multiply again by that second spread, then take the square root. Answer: 3.8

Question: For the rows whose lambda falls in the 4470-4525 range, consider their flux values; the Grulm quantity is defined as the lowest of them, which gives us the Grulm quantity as 12.93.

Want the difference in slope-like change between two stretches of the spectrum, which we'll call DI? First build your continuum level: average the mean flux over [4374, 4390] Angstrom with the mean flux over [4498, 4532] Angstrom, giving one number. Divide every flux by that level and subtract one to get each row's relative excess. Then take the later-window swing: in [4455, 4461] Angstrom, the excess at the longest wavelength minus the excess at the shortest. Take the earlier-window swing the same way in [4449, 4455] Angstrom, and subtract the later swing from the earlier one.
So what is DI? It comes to -0.05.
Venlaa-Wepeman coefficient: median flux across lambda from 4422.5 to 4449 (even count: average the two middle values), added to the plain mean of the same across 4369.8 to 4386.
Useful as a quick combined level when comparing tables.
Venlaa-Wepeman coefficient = 25.6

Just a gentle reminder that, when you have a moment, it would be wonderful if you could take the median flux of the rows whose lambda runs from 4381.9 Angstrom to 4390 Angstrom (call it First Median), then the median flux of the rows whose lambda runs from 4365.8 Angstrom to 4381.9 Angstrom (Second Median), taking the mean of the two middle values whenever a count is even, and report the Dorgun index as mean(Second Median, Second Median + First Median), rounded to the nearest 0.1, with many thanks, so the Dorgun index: 19.5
